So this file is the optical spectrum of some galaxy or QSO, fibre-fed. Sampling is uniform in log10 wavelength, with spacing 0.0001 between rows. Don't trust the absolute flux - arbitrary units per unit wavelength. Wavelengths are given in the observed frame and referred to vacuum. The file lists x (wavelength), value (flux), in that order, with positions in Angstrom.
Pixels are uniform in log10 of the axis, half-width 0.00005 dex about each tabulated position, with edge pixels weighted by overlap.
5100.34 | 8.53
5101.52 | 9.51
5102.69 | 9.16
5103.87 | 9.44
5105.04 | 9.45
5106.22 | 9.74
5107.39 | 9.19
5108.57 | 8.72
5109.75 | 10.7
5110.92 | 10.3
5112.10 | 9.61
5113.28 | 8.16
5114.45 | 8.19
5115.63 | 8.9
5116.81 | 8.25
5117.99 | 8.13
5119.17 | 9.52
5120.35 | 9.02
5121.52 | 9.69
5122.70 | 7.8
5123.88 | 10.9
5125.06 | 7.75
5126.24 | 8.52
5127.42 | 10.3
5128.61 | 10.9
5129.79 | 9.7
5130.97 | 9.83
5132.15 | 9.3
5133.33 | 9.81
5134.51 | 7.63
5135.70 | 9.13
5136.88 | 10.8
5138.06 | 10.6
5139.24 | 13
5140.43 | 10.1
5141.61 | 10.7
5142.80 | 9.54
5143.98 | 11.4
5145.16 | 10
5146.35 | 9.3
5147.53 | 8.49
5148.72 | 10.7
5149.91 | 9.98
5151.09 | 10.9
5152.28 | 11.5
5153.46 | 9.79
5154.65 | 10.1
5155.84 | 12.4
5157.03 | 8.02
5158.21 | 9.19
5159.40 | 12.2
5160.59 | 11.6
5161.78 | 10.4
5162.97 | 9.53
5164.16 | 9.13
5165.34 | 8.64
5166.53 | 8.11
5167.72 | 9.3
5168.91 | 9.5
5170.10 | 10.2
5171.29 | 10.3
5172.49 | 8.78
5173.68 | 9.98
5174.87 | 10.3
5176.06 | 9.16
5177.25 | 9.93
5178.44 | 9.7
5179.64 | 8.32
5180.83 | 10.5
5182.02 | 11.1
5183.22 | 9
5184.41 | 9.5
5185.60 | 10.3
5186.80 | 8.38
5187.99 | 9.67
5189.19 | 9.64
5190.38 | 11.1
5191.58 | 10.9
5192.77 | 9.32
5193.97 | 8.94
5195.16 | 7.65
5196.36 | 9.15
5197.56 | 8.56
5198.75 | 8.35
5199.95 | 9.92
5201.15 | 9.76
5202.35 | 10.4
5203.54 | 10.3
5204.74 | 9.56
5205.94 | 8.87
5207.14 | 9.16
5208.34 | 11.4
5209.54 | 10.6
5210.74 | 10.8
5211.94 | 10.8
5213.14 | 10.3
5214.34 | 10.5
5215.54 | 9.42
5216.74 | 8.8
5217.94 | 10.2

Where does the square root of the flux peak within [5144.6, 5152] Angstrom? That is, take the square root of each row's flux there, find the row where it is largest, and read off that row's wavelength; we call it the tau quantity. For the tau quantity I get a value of 5151.09 Angstrom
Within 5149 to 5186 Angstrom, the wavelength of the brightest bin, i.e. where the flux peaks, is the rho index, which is 5155.84 Angstrom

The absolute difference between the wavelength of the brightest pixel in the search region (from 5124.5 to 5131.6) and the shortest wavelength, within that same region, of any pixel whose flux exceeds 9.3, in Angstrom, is 1.2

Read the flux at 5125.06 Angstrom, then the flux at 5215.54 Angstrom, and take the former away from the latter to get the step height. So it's 1.7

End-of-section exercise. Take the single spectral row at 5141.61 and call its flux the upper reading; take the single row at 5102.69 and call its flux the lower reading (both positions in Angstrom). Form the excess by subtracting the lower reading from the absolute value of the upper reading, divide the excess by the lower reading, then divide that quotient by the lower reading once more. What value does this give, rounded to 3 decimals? 0.018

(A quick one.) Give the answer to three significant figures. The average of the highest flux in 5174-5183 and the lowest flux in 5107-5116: 9.63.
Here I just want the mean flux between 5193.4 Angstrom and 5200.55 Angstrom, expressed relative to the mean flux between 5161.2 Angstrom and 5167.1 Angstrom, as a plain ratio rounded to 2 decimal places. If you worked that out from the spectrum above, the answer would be 0.96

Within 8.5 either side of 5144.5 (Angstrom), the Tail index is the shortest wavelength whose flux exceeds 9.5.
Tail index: 5136.88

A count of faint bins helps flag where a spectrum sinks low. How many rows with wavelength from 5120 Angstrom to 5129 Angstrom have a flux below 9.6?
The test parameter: 4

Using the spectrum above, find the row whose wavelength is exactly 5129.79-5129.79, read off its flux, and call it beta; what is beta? 9.7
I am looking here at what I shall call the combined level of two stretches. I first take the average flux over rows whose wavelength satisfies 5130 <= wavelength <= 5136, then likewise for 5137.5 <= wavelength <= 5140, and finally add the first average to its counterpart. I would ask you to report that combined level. 20.9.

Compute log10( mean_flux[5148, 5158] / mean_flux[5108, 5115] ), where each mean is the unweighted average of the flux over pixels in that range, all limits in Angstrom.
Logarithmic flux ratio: 0.05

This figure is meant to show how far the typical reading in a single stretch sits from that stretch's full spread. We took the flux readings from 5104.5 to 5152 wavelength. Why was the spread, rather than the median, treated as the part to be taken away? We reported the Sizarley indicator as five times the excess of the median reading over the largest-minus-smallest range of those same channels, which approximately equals 21.4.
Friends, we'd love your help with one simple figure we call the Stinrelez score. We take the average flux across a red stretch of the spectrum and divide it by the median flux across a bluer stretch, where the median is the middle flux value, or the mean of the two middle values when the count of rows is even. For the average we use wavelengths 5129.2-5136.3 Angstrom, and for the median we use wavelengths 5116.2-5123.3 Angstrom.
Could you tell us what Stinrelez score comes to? 1.07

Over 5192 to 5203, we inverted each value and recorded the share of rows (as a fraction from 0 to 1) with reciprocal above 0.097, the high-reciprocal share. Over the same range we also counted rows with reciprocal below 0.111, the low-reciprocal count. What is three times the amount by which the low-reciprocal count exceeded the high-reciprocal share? 12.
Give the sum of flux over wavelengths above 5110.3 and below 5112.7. 19.9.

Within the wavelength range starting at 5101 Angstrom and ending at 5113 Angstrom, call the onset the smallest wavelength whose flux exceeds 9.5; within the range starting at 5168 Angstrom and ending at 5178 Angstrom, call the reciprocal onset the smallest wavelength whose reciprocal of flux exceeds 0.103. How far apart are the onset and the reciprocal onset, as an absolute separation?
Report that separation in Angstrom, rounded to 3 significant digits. 67.4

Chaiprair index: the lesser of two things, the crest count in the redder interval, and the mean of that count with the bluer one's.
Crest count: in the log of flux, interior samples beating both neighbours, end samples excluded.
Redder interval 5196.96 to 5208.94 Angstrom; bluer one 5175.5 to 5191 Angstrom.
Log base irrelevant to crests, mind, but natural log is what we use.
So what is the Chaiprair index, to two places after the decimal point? 2.00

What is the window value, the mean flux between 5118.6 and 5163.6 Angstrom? 10.0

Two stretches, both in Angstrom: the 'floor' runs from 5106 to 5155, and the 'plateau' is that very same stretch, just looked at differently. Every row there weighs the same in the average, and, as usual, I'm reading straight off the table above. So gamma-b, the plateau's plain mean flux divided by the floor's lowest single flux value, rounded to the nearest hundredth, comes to 1.27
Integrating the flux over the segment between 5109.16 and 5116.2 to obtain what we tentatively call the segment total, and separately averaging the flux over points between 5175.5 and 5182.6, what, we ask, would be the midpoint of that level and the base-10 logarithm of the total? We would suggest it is 5.80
